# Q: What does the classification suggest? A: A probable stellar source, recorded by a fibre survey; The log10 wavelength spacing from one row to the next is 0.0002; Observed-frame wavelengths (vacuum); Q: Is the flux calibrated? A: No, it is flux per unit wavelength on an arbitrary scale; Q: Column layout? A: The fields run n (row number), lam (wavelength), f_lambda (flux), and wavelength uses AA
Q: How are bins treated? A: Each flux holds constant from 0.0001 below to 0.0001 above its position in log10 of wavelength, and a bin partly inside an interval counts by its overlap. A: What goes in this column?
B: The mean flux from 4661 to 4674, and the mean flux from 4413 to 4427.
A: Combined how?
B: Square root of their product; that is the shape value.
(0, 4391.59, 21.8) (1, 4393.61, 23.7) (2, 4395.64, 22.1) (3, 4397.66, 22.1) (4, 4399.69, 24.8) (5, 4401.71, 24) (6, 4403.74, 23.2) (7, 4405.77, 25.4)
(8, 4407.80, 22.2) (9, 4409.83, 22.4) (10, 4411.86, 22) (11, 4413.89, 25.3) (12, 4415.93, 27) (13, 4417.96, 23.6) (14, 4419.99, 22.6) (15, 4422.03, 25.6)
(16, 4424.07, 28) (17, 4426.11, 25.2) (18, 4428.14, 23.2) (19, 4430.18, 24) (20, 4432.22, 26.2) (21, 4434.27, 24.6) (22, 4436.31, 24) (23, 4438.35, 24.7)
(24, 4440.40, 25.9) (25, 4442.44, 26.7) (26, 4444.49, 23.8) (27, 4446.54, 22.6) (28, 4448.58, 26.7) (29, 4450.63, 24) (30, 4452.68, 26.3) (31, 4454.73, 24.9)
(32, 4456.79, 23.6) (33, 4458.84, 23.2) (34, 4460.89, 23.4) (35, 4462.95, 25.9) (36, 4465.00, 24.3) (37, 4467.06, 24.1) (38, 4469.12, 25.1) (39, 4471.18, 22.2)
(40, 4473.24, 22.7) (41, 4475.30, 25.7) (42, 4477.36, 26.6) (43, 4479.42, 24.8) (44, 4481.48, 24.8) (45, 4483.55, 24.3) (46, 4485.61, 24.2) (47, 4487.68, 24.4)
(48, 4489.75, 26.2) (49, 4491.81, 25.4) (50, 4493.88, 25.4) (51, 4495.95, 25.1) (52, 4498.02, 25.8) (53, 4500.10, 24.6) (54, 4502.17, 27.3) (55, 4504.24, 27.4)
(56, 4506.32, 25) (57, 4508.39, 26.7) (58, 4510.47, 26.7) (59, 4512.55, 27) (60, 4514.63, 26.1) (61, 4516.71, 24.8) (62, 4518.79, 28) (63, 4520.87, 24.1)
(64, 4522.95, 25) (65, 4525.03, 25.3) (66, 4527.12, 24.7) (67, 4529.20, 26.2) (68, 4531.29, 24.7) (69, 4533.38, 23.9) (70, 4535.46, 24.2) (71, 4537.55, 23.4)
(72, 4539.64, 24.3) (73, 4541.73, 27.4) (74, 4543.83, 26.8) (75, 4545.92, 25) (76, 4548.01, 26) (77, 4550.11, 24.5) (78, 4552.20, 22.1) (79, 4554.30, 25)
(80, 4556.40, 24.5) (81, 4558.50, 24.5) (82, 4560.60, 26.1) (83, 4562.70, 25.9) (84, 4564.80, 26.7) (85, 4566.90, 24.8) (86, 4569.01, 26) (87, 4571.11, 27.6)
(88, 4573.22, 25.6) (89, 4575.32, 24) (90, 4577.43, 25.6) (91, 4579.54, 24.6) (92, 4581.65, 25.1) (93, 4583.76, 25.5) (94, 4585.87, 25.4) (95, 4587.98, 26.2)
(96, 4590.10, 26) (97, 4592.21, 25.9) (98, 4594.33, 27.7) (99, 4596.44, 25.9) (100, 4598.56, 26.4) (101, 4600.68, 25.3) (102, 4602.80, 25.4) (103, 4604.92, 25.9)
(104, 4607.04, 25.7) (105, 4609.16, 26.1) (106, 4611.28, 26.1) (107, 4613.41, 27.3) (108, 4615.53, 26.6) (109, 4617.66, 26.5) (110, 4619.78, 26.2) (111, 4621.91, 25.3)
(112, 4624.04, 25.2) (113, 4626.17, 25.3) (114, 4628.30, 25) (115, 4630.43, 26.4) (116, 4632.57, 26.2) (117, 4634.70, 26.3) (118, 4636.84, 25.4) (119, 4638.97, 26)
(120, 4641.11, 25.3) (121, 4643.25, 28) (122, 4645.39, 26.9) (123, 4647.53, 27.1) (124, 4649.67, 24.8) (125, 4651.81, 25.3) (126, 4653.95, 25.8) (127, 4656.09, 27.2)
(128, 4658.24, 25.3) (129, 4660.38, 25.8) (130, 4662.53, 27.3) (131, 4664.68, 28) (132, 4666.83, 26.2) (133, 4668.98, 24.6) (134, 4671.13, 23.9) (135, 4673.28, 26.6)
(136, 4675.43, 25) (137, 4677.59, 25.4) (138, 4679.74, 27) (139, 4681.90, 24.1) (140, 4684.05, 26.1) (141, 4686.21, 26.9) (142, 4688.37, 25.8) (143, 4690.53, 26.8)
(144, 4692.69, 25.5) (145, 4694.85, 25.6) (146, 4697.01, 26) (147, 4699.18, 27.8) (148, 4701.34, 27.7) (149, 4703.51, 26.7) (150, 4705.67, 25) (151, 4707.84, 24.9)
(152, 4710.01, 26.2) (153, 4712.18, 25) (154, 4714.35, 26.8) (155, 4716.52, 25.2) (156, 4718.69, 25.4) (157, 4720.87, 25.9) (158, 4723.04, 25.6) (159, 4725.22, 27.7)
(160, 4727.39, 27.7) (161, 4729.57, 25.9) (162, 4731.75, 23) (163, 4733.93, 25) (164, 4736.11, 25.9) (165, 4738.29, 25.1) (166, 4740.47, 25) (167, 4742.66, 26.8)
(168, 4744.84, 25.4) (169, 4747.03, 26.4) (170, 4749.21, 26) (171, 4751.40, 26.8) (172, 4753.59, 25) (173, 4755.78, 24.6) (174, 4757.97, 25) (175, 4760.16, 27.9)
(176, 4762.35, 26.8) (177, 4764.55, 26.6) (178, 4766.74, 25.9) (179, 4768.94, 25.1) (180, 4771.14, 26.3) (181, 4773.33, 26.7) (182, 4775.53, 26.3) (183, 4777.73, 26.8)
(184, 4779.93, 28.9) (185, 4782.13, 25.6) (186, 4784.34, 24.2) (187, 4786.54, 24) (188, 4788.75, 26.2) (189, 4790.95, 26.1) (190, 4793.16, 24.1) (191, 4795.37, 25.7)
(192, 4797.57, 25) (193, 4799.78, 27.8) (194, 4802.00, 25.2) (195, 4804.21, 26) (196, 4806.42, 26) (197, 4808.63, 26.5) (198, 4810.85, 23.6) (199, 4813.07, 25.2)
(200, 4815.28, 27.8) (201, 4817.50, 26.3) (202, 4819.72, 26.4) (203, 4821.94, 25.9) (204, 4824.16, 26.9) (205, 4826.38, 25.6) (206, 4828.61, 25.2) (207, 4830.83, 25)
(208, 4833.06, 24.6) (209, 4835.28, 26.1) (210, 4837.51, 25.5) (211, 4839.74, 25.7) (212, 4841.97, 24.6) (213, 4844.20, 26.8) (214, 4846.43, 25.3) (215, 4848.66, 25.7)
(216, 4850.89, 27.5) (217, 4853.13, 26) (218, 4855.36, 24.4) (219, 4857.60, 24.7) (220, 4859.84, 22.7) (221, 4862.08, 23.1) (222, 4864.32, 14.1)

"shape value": 25.7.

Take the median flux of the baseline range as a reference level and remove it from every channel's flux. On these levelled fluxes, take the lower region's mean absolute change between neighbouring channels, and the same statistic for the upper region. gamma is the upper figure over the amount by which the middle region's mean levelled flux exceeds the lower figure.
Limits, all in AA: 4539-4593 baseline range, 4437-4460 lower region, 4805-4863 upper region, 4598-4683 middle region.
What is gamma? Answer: -0.79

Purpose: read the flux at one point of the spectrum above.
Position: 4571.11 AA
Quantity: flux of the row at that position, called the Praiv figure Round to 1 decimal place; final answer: 27.6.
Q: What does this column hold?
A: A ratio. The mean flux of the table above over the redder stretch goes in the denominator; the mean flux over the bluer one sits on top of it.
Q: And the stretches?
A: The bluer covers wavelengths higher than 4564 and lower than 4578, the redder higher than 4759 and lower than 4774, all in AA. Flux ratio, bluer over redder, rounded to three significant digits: 0.973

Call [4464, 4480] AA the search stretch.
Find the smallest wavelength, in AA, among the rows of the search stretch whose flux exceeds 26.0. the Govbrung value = 4477.36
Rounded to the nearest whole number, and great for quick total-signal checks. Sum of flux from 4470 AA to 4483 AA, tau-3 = 147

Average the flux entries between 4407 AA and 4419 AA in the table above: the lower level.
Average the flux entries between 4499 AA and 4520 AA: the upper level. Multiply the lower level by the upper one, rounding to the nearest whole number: 626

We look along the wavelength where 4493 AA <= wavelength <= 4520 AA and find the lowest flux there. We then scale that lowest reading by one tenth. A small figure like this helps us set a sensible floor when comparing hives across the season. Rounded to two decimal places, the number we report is 2.46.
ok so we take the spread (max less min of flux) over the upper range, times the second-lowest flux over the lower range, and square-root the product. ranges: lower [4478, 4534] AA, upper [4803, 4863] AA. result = 11.1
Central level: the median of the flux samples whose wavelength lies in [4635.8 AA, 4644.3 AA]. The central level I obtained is 25.7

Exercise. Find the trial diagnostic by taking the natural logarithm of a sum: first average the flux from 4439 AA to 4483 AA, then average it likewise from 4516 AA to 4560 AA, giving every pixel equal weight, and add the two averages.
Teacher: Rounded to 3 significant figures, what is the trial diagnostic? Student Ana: 3.90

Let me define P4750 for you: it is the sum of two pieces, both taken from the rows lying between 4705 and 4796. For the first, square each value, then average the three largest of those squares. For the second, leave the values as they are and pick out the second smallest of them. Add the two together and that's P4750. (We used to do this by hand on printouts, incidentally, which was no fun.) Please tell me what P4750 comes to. 818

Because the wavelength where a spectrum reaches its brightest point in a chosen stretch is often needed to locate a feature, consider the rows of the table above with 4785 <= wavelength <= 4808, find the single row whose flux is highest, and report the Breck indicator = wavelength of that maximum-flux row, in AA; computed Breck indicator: 4799.78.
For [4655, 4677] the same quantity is 4664.68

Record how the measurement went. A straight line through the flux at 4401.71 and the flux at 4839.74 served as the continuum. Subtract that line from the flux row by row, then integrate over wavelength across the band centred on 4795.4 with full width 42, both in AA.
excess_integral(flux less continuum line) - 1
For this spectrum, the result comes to 12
